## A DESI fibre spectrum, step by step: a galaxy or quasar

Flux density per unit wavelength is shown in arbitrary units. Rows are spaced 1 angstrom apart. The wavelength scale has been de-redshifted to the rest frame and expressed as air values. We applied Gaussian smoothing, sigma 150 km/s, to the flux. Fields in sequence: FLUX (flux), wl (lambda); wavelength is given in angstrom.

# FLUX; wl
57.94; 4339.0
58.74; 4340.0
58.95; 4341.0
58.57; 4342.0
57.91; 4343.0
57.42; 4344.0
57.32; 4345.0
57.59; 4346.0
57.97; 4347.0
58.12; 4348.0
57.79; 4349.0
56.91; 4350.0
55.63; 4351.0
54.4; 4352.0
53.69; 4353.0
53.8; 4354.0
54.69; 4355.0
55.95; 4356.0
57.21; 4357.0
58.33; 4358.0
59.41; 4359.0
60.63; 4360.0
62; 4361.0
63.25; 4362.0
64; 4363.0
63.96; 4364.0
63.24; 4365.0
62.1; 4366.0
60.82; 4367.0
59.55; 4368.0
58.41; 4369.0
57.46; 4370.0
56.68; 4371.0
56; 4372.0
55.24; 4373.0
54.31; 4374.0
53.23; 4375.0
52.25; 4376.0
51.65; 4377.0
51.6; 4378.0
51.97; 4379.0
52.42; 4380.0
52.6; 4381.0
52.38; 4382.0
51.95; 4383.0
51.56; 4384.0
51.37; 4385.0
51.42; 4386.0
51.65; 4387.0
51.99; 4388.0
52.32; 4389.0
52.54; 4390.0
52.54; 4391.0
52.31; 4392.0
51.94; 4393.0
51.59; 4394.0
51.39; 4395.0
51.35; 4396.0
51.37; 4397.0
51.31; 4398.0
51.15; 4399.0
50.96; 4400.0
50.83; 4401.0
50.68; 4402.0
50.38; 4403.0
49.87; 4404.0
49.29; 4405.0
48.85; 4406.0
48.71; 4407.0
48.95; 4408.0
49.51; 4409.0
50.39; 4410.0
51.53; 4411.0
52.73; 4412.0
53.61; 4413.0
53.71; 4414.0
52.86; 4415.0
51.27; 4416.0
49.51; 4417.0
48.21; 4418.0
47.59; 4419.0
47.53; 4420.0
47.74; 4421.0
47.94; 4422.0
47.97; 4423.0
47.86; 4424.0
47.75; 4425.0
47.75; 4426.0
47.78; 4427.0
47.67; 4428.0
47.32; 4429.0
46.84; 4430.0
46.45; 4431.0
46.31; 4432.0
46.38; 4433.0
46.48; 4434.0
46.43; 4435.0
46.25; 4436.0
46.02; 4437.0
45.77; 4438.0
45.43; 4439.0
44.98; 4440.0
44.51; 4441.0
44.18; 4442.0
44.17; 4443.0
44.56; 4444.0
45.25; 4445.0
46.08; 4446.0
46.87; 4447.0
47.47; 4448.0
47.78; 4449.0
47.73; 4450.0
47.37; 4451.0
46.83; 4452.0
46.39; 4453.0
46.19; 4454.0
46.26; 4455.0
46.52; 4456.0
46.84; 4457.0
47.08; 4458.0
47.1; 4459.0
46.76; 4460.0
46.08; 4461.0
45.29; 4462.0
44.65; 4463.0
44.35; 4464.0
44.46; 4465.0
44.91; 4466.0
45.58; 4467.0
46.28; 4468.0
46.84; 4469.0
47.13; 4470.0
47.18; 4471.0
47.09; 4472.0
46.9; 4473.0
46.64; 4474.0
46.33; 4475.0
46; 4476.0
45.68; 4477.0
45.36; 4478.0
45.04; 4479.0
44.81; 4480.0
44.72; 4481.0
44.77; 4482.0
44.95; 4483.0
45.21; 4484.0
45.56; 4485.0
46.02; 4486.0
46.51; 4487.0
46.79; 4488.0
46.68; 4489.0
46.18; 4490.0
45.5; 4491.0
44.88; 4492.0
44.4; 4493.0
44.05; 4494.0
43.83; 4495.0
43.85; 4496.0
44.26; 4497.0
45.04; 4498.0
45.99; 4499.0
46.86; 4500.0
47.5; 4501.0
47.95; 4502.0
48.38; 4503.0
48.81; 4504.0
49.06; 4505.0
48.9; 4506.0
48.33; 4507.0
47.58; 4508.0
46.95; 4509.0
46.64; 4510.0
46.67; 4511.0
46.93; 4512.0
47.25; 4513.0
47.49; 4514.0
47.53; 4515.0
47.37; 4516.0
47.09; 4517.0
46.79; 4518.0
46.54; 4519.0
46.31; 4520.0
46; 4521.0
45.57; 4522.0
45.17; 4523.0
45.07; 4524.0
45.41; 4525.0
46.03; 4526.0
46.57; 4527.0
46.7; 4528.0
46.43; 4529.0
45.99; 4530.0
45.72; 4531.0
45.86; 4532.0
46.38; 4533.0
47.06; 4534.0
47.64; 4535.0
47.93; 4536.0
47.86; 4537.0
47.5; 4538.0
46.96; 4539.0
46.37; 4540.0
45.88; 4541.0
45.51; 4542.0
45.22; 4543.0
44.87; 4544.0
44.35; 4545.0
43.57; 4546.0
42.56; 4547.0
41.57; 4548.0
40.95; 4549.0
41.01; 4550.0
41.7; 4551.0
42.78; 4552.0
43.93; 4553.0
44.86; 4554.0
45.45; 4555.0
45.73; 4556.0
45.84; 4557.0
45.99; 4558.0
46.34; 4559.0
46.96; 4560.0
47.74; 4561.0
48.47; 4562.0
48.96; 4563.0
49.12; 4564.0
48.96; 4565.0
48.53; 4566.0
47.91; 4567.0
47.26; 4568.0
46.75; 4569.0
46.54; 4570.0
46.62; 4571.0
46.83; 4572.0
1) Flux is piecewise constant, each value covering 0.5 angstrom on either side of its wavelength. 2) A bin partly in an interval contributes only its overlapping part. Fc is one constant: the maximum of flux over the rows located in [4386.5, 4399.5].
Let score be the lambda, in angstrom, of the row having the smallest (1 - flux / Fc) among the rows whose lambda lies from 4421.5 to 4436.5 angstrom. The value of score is 4423.0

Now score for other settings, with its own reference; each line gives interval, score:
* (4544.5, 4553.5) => 4545.0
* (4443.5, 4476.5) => 4449.0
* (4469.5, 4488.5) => 4471.0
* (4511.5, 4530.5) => 4515.0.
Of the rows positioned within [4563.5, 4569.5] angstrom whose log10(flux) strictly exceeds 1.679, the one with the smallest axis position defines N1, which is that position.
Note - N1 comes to 4564.0 angstrom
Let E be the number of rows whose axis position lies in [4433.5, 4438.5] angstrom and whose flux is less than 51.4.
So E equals 5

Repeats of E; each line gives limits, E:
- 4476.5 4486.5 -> 10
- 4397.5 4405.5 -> 8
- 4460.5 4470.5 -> 10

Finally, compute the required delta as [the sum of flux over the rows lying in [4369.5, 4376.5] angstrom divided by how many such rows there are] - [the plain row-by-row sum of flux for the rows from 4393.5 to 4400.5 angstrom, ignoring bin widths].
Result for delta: -304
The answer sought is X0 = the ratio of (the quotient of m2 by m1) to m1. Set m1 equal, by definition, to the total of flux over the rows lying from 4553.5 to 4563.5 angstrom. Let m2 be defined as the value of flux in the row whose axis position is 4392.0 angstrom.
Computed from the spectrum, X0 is 0.0002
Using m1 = 466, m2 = 52.31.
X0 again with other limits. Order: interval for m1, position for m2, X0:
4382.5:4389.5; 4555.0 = 0.0003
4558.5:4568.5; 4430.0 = 0.0002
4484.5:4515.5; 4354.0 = 0.0000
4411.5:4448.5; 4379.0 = 0.0000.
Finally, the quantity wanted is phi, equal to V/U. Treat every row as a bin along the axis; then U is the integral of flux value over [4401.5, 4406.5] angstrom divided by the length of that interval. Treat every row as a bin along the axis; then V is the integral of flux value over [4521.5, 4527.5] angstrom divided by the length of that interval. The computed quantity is 0.92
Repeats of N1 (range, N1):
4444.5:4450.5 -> 4449.0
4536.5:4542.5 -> 4537.0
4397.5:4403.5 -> 4398.0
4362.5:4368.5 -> 4363.0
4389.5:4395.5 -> 4390.0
